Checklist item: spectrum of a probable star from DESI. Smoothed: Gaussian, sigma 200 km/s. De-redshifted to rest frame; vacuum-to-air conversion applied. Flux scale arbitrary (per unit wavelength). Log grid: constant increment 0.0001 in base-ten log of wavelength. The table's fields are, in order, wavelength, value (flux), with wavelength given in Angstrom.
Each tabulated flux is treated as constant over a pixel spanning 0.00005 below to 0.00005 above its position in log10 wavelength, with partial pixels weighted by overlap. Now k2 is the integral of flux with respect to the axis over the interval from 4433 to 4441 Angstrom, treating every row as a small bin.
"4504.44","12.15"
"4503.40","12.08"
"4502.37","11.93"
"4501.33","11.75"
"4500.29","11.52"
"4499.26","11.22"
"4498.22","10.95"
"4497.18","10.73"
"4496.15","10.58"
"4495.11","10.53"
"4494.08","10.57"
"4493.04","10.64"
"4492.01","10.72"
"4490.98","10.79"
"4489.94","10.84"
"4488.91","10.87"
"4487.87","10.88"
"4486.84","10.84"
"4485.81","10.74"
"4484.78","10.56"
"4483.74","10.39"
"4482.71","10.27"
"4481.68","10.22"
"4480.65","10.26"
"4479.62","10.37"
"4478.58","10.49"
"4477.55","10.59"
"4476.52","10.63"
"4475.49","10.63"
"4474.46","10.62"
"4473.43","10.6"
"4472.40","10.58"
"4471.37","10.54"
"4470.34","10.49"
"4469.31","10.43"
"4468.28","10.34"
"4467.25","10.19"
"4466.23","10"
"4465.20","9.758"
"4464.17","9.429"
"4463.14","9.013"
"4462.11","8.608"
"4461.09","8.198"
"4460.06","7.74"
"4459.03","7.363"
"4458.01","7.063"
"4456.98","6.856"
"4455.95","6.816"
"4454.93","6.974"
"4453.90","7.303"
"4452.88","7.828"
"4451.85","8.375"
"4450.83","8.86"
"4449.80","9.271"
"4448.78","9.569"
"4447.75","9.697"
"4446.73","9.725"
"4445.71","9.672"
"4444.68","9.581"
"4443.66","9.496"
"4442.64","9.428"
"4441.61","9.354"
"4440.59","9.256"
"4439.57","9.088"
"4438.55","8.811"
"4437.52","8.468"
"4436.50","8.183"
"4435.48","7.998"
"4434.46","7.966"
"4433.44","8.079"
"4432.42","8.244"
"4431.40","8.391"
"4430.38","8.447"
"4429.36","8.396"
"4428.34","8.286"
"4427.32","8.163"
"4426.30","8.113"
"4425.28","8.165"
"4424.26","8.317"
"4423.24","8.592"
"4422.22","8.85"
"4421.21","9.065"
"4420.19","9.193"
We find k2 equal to 68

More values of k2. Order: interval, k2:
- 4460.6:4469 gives 80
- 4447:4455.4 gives 72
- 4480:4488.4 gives 88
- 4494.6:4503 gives 94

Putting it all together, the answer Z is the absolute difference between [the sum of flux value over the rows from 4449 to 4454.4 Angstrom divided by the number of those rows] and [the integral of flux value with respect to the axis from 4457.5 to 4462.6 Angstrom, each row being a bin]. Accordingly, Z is 31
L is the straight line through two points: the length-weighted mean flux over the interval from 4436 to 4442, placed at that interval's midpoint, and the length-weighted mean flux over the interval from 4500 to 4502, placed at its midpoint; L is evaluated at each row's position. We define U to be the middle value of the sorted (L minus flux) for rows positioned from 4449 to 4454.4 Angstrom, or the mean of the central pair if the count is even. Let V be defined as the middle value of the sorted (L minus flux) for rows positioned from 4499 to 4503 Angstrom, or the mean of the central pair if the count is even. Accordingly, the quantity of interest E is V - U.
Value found -1.1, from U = 1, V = 0.0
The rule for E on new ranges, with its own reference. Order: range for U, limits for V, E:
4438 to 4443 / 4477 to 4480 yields 0.5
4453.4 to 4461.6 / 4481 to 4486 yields -2.0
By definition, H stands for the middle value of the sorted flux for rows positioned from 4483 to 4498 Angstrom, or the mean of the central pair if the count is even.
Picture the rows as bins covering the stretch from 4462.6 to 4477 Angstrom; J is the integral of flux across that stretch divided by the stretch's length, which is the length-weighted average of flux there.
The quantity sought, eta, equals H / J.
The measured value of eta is 1.05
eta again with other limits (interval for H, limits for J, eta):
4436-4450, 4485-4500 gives 0.87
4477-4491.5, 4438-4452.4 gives 1.14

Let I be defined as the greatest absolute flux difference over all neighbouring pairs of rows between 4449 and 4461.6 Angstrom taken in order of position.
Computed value 0.55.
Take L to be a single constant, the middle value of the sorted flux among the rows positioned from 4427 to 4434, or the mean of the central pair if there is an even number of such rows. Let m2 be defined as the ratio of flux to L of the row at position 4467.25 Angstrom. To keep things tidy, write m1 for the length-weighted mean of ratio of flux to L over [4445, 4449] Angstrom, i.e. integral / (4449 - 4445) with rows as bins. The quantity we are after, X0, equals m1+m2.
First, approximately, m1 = 1.17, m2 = 1.23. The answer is 2.40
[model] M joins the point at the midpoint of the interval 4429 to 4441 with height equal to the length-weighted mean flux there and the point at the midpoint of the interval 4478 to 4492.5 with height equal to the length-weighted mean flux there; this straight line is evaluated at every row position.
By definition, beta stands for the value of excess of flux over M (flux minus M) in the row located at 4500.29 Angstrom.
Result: 0.3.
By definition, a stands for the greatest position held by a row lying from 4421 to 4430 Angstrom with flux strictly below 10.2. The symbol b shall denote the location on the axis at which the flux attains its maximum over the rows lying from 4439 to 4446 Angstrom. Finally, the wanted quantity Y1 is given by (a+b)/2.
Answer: 4437.5 Angstrom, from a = 4429.36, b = 4445.71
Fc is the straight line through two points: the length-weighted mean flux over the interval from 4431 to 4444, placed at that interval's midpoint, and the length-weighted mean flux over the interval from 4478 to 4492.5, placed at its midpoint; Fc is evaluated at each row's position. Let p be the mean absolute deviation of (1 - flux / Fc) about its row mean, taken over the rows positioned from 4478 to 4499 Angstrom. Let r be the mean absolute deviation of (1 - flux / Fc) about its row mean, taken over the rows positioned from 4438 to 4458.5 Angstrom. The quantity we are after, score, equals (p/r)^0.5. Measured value 0.4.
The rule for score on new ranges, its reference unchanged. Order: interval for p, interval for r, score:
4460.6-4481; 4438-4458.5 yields 0.6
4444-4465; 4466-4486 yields 2.2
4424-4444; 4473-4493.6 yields 1.3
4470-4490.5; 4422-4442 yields 0.8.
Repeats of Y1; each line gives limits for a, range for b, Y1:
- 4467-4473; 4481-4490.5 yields 4477.6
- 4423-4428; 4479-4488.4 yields 4457.6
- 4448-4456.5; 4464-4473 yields 4464.2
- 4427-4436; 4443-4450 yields 4441.1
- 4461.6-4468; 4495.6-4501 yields 4483.8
